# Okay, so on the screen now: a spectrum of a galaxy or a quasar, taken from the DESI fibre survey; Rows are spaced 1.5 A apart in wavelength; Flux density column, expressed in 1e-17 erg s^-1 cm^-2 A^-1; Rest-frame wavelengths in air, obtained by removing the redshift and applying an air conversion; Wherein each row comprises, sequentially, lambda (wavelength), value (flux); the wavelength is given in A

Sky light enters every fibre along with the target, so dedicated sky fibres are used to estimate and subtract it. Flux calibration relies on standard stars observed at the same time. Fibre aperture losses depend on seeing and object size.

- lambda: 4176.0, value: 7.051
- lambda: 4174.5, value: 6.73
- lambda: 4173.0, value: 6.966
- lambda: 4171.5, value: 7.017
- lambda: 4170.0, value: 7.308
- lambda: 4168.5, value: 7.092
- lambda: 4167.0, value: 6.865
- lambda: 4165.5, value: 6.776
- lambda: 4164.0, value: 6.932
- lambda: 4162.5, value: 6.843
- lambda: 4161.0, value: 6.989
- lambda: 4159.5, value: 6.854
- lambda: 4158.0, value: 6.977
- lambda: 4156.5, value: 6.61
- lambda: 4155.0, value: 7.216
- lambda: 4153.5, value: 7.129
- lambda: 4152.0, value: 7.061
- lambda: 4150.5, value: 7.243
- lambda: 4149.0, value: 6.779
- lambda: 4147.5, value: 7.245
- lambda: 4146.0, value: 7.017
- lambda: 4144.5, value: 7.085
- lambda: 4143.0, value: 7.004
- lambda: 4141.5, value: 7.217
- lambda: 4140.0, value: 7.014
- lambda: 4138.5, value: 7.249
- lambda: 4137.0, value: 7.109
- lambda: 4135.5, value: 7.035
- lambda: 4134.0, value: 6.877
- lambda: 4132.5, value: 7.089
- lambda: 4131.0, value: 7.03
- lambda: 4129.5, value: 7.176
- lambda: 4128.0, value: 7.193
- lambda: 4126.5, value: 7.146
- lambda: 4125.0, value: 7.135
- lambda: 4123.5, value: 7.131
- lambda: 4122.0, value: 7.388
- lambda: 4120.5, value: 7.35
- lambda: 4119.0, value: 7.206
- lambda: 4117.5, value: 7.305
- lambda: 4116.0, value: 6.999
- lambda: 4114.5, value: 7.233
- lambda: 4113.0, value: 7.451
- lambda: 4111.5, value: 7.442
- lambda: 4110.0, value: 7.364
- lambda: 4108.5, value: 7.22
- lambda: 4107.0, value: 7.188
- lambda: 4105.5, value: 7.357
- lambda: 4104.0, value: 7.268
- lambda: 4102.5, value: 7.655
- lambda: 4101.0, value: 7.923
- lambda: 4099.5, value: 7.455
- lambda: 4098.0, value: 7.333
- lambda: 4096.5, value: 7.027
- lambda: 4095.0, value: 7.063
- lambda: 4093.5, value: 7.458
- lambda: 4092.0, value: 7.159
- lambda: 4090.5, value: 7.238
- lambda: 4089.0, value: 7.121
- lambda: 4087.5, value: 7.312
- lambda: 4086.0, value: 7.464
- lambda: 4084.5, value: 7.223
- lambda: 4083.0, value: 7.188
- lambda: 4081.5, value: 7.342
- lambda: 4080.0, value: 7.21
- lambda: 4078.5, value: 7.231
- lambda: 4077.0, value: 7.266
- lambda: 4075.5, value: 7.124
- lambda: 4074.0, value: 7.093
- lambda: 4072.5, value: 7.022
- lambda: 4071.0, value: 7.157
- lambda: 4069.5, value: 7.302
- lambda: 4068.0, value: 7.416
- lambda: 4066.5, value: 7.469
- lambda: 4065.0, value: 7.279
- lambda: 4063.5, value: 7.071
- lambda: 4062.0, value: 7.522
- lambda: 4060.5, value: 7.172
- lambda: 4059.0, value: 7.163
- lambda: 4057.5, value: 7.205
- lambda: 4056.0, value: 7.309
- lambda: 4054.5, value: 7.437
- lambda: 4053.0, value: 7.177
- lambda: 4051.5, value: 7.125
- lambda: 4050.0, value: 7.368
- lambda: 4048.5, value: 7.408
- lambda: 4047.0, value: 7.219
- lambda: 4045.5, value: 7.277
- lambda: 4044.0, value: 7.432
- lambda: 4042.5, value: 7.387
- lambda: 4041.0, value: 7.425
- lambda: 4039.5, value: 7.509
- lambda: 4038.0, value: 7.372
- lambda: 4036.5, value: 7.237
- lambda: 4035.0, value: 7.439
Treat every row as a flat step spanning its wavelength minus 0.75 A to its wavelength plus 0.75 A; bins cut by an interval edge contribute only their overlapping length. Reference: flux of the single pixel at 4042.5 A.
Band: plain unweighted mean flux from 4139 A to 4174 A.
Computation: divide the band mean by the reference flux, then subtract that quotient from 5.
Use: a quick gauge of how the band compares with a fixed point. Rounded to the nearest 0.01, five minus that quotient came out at 4.05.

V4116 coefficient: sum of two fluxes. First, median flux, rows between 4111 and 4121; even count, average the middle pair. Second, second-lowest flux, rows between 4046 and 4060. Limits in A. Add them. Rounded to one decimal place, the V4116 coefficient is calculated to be 14.5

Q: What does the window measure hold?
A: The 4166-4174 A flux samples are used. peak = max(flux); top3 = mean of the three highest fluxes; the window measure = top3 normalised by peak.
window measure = 0.977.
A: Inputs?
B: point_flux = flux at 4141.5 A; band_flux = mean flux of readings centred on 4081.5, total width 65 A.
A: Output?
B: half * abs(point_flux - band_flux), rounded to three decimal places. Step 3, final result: 0.035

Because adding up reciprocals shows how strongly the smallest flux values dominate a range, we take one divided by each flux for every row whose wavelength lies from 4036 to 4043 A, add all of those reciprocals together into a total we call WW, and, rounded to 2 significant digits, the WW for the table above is 0.68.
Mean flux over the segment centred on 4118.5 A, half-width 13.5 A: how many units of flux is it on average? 7.24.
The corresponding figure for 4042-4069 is 7.30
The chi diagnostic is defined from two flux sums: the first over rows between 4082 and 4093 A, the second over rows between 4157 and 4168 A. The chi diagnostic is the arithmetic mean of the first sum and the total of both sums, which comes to 74.8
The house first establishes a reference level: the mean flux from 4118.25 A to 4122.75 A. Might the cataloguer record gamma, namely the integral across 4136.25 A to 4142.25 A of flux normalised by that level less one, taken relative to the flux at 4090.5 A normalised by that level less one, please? 13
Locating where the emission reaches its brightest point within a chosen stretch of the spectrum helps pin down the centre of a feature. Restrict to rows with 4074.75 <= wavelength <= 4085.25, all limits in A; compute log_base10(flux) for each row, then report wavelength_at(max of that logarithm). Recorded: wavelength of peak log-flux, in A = 4081.5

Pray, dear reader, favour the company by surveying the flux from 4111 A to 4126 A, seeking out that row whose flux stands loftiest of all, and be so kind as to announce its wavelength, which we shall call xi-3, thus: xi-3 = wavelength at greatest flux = 4113.0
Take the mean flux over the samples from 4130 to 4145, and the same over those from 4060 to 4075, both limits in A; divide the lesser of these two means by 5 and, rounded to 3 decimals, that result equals 1.414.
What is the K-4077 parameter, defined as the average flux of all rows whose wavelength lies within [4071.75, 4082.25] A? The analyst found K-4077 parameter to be 7.18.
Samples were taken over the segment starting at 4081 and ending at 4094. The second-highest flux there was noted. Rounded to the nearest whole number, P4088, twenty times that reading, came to 149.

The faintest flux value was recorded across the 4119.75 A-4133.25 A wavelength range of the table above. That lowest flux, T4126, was 7.03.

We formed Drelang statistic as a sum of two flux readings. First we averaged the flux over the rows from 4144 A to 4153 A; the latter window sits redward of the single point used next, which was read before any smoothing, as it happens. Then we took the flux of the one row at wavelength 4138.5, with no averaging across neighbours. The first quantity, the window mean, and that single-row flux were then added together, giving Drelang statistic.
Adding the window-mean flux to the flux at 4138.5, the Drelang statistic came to 14.3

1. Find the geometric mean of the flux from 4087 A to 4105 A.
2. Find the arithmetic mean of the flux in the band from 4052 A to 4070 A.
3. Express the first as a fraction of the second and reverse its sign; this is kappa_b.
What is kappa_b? -1.01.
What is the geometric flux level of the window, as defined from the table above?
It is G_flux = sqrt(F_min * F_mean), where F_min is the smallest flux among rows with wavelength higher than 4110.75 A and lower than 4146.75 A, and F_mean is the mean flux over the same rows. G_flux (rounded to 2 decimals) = 7.02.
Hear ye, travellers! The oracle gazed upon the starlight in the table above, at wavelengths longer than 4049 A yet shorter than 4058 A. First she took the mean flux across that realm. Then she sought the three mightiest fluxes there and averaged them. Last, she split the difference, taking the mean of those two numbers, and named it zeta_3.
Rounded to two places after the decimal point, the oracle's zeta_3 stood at 7.32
